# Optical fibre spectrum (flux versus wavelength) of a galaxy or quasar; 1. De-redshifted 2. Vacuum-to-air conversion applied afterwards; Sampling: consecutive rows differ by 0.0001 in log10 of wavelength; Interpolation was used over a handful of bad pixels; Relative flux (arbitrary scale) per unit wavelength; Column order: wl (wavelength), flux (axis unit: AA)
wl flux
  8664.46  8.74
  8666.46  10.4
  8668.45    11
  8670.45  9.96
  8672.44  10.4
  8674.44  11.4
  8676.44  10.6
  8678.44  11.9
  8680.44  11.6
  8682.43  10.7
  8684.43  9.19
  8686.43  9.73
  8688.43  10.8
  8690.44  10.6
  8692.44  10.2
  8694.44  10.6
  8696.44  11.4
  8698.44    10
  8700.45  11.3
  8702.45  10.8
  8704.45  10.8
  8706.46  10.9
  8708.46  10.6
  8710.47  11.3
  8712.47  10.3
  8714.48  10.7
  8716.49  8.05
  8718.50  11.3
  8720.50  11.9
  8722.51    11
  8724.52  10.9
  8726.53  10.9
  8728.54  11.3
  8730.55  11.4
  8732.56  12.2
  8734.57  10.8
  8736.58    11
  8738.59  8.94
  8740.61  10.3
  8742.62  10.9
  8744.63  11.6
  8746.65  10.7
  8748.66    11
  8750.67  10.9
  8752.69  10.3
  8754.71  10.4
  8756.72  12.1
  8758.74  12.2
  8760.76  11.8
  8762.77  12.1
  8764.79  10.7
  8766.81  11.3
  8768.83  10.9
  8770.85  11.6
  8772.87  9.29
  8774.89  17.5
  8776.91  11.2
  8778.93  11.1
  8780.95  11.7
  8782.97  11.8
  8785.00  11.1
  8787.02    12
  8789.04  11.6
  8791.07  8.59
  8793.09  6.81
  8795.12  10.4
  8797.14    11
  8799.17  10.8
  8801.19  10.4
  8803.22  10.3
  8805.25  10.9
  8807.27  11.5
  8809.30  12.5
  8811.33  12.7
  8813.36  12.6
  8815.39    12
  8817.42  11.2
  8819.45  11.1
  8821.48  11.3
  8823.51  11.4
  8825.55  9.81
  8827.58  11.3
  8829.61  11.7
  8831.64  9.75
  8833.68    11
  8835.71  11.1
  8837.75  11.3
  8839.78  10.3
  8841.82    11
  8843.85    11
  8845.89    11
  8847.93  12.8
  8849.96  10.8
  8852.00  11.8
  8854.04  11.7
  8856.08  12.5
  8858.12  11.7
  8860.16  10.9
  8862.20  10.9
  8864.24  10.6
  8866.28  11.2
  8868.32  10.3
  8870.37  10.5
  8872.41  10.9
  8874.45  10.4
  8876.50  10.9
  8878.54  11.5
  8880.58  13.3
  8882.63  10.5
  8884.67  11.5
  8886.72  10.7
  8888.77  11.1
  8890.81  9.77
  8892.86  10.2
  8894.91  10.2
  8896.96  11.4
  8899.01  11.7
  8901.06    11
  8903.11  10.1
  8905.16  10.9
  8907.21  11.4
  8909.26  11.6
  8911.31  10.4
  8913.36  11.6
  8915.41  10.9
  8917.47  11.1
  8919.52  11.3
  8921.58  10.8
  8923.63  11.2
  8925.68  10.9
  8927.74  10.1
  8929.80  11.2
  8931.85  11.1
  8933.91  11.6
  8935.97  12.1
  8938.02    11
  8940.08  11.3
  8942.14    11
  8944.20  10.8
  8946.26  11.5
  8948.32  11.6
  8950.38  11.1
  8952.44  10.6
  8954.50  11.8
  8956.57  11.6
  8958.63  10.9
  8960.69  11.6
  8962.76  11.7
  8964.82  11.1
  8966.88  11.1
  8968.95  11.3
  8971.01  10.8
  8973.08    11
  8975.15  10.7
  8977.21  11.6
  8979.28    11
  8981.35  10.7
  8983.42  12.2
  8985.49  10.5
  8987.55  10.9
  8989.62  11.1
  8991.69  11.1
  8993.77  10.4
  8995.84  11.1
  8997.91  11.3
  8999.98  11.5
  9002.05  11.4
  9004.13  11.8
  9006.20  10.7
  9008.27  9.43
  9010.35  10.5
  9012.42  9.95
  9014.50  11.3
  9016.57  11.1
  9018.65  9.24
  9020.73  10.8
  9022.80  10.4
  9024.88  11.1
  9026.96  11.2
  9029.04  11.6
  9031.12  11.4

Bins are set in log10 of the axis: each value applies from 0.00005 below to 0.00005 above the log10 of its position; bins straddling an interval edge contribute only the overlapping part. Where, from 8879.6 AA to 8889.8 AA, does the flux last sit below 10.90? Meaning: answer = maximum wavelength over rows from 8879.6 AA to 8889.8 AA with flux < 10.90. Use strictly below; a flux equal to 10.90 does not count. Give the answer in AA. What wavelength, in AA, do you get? 8886.72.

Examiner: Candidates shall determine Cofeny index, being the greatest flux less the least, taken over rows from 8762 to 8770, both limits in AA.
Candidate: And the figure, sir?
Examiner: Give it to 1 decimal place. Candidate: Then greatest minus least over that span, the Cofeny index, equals 1.4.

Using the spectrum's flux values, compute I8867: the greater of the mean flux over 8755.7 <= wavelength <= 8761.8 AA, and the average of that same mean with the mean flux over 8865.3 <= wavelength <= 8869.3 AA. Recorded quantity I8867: 12.0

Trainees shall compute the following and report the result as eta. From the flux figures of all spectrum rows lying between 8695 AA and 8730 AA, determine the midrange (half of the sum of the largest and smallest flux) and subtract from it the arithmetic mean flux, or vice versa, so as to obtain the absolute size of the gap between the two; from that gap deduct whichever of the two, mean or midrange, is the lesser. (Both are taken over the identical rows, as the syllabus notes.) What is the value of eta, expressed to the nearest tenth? -9.2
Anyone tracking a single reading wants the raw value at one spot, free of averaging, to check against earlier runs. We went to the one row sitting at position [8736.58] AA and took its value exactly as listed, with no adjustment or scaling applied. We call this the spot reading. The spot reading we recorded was 11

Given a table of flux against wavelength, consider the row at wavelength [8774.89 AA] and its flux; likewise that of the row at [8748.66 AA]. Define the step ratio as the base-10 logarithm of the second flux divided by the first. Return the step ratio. -0.202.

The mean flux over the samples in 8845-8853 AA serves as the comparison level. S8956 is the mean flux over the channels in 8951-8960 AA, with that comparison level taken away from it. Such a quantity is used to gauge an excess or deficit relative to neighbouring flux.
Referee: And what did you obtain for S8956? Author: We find -0.38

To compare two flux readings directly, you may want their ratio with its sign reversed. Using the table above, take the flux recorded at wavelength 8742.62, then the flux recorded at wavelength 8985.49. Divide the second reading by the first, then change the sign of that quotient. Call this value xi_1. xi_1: -0.96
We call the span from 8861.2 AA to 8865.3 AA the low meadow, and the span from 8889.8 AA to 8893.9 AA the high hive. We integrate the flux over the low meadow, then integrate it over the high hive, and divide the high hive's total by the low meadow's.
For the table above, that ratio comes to 0.93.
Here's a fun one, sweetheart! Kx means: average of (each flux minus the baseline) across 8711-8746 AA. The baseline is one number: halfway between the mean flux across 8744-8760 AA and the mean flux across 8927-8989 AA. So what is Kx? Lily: -0.4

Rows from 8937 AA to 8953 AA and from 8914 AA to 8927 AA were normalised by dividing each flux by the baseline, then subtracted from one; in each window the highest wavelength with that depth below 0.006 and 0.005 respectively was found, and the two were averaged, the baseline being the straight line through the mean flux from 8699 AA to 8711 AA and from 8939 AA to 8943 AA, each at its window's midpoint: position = 8937.0 AA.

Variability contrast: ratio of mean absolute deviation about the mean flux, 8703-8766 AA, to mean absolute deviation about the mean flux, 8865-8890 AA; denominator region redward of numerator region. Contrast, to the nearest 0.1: 1.1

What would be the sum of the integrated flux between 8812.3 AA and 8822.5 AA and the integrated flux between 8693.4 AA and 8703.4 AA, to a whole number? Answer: 227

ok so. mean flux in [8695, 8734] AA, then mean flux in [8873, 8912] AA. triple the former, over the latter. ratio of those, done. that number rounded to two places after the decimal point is 2.98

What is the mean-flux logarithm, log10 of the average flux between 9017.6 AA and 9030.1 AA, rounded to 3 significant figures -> 1.03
